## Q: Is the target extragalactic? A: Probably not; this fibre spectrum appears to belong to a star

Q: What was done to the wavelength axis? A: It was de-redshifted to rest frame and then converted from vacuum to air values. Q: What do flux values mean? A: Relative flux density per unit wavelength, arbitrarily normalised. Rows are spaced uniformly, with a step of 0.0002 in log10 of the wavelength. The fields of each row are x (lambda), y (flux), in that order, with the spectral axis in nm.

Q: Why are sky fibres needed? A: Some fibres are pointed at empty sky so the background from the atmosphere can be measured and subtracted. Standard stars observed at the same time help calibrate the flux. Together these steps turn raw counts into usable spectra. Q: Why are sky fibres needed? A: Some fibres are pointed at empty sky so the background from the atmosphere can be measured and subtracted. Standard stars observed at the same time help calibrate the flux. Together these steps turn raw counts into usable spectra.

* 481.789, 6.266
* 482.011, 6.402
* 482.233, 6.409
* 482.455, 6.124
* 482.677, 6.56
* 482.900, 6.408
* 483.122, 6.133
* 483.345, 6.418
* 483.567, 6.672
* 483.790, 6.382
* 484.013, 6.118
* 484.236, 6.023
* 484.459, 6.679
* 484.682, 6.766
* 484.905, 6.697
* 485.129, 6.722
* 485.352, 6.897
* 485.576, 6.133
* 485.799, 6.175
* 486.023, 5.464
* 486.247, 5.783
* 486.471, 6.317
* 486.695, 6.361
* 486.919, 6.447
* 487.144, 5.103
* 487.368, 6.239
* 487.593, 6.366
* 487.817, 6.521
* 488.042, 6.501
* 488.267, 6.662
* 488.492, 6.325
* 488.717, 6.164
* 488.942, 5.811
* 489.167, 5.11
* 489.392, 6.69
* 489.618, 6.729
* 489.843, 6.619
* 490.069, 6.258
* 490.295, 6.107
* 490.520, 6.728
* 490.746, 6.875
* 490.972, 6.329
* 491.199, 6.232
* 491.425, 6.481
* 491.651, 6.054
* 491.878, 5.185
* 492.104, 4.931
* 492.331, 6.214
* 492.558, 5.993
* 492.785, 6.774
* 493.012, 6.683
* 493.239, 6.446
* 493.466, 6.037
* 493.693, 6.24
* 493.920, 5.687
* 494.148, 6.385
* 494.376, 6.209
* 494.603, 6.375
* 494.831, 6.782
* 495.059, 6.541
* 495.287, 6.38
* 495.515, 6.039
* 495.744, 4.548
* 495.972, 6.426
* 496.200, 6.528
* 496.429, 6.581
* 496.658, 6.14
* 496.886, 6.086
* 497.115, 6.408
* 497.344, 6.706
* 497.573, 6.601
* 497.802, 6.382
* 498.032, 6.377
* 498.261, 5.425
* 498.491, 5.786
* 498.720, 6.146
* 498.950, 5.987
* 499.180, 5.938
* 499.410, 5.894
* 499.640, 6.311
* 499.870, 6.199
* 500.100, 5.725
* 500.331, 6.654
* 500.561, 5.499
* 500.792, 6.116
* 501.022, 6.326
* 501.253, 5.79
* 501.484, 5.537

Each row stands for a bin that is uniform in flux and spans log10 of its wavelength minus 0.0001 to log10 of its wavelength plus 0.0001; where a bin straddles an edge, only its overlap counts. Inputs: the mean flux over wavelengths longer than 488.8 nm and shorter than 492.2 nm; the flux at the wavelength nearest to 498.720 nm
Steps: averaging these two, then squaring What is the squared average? 37.8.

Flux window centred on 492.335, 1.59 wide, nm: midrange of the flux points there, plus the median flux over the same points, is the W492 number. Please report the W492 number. 11.9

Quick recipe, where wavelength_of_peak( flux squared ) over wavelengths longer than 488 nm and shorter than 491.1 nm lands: 490.746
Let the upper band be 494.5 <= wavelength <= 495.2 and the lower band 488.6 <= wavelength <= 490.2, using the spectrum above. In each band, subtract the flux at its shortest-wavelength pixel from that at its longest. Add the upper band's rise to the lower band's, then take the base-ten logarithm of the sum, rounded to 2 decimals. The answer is -0.59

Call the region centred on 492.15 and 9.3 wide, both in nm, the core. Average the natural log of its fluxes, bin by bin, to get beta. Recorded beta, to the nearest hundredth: 1.83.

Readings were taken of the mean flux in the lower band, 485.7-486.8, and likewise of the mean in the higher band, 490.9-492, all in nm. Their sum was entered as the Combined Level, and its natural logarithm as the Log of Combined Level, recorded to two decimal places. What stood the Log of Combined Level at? 2.49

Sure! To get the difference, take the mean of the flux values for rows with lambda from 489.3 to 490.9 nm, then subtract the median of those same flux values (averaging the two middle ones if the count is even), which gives -0.12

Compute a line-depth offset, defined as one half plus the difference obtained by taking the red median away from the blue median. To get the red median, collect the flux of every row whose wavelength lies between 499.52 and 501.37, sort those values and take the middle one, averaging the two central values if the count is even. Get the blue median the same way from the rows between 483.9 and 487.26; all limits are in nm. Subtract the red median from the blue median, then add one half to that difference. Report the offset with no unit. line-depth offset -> 0.66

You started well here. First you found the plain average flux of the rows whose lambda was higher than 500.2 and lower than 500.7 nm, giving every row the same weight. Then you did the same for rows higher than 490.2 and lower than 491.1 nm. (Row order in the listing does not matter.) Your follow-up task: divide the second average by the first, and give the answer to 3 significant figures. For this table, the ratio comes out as 1.07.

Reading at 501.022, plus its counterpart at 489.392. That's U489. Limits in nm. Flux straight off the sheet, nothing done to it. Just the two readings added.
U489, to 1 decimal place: 13.0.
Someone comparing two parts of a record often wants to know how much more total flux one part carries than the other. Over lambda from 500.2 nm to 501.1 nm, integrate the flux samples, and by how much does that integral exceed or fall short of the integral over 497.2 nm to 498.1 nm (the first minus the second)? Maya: -0.3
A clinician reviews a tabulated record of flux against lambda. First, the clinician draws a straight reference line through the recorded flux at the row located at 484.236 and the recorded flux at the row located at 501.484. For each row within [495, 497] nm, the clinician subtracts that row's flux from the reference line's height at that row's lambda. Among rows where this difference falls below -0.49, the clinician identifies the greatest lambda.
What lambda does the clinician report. 496.429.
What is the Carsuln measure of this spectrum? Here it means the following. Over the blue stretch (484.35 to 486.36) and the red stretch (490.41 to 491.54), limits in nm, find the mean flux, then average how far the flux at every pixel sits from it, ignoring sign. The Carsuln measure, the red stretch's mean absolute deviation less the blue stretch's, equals -0.21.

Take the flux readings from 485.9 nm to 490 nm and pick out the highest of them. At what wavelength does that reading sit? 489.618 nm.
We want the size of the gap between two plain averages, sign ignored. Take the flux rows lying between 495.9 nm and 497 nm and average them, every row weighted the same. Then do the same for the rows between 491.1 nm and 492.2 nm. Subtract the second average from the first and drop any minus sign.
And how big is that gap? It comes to 0.6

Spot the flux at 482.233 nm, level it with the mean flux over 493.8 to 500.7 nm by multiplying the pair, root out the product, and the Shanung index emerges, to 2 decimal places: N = 6.28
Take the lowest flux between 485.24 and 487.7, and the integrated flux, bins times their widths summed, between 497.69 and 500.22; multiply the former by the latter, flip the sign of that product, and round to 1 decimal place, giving -77.6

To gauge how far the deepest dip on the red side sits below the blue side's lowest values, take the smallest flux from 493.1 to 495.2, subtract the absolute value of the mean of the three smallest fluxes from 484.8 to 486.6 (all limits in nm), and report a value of -0.11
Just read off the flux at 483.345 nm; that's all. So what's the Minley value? 6.418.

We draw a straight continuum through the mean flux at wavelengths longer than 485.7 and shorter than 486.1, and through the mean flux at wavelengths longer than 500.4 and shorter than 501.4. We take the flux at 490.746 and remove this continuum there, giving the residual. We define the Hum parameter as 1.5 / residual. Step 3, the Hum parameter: 1.5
